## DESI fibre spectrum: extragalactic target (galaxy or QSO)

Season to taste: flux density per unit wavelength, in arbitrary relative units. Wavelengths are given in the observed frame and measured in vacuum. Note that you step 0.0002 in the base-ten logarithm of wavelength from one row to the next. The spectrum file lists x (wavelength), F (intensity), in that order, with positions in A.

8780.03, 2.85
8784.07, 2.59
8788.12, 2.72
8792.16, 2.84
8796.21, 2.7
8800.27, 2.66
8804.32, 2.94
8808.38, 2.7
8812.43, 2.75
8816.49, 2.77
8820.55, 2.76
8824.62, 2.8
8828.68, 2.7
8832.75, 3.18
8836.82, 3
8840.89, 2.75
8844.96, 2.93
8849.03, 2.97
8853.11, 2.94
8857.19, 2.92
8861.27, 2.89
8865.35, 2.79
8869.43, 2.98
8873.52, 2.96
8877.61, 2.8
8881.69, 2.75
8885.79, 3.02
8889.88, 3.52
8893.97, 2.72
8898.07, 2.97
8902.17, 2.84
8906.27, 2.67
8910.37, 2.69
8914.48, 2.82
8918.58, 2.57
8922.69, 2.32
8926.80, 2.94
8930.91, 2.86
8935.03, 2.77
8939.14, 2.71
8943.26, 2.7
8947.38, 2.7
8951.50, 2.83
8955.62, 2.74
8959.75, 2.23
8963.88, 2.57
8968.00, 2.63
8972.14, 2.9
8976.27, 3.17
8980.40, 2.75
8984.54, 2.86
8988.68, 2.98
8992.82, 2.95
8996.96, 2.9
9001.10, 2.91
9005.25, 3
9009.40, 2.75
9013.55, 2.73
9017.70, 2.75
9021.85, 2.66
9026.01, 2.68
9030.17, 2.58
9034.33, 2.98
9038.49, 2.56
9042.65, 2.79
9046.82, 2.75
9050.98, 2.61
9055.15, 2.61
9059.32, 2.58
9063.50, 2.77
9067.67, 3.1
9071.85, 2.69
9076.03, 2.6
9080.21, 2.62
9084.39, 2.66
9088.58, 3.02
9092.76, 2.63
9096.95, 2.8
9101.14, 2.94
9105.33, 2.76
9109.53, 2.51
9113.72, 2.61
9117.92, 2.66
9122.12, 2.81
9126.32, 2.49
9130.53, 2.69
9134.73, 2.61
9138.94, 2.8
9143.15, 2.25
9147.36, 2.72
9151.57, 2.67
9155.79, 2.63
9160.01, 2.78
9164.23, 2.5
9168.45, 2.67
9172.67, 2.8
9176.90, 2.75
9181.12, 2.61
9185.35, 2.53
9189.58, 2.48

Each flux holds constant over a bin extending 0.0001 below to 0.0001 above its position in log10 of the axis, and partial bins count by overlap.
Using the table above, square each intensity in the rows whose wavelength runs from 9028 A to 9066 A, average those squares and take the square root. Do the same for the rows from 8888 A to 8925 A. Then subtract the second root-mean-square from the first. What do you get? -0.11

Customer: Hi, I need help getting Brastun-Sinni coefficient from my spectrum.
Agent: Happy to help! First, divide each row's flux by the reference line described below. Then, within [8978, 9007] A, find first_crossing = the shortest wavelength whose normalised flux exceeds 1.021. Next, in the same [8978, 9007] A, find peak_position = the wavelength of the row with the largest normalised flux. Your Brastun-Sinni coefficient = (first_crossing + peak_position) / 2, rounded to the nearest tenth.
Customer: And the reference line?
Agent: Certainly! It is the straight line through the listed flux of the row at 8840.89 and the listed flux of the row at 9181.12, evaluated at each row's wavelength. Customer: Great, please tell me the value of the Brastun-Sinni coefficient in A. 8992.8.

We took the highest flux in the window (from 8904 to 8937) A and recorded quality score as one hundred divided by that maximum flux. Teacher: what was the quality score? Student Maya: 34.0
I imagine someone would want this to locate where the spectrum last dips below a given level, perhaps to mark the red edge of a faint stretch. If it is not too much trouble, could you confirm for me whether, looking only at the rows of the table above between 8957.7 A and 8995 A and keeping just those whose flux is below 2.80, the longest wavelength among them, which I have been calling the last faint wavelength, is 8980.40 A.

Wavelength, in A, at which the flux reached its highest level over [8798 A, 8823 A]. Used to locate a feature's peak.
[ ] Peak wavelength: 8804.32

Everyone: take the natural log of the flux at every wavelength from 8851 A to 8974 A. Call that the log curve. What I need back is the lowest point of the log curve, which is 0.80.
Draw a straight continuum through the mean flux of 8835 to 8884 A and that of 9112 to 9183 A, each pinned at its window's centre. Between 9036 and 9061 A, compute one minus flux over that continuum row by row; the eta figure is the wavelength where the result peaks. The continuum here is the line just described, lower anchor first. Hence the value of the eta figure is 9038.49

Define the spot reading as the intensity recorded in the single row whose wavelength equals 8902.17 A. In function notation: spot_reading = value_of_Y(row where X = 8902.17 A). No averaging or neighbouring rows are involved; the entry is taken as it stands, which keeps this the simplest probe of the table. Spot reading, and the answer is 2.84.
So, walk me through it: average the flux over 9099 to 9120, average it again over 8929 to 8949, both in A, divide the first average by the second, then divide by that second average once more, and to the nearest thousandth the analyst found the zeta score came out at 0.357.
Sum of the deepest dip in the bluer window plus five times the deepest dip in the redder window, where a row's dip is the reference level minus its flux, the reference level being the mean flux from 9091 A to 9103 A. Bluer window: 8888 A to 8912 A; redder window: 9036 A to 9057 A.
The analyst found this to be 1.3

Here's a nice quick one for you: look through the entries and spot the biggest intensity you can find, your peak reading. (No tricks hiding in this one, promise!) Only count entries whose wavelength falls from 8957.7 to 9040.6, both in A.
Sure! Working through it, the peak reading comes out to 3.17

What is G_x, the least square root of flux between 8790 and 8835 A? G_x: 1.63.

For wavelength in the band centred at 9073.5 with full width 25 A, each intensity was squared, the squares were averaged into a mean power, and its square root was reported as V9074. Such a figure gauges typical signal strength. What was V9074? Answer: 2.75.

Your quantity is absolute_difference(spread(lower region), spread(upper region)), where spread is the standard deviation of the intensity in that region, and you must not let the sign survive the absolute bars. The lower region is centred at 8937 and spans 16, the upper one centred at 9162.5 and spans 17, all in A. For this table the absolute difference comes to 0.04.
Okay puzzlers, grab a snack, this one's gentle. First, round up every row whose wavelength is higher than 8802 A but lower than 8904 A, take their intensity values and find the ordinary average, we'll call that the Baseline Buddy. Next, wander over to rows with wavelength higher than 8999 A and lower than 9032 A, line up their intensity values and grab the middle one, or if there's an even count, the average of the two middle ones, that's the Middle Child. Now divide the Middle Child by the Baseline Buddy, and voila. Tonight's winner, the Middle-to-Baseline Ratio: 0.95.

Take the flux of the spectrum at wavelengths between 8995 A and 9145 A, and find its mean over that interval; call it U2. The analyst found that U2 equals 2.72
